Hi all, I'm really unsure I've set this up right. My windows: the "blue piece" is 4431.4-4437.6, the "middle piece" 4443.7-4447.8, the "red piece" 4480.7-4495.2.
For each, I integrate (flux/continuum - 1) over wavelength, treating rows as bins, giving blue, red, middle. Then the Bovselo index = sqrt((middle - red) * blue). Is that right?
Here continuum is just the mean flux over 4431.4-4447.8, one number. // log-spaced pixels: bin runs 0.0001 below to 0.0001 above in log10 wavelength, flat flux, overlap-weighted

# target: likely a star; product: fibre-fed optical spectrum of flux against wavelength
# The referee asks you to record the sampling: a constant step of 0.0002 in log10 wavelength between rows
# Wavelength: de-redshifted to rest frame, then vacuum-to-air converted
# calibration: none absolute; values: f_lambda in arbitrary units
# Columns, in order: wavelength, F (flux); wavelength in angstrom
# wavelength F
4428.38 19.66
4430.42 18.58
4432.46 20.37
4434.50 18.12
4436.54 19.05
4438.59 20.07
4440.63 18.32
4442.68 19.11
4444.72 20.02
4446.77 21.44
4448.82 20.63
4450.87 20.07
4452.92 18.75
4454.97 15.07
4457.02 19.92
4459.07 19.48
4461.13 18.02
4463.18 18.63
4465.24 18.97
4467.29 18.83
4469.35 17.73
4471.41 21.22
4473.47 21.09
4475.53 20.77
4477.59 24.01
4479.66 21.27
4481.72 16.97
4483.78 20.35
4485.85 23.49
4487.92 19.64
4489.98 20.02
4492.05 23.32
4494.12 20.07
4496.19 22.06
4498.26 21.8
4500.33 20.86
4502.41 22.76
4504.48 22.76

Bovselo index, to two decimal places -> 0.24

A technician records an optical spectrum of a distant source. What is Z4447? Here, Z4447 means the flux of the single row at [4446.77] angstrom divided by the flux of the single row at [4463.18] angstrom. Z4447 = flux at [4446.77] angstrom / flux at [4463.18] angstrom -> 1.15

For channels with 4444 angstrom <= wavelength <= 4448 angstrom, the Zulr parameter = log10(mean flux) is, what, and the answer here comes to 1.317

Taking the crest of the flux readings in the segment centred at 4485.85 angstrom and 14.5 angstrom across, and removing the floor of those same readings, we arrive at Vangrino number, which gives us 6.5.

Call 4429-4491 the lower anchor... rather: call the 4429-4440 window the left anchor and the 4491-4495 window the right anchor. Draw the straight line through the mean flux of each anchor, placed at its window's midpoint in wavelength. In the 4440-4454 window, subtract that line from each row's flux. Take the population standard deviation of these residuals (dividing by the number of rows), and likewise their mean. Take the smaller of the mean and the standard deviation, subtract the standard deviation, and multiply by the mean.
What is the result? 0.0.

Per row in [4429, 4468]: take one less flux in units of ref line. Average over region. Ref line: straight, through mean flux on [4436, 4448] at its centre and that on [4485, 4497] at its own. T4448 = 0.039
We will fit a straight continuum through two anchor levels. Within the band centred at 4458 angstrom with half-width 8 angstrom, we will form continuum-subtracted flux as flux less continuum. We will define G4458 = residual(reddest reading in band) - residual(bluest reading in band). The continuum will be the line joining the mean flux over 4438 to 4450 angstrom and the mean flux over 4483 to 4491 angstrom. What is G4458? -1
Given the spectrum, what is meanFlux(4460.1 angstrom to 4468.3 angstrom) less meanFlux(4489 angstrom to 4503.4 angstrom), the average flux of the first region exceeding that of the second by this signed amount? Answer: -2.9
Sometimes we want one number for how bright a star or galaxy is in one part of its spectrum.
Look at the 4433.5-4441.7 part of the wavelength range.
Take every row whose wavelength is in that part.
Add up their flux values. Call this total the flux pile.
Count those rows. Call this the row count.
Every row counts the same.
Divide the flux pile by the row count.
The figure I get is 18.9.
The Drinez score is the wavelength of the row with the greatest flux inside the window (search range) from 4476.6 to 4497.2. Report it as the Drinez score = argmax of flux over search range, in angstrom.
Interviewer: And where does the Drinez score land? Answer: 4477.59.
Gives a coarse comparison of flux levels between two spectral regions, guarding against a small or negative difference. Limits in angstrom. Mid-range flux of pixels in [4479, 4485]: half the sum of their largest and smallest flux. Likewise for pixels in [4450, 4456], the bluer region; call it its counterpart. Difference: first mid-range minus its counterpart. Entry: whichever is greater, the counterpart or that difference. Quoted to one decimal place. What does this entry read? 17.6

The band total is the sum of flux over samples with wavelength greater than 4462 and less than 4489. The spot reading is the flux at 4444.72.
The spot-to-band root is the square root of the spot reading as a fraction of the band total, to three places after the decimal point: 0.276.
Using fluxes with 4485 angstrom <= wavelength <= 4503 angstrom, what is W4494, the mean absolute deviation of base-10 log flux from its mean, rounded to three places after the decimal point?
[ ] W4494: 0.025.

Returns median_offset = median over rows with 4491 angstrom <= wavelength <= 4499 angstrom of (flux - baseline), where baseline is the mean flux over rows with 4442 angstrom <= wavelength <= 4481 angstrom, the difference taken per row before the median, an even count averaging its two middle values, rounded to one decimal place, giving 2.2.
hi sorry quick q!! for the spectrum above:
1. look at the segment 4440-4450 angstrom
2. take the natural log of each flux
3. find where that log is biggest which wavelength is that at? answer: 4446.77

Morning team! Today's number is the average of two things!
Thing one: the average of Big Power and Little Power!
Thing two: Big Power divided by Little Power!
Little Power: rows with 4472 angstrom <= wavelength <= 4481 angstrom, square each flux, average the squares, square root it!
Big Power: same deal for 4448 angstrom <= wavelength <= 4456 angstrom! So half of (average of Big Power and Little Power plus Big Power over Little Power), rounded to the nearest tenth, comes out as 10.6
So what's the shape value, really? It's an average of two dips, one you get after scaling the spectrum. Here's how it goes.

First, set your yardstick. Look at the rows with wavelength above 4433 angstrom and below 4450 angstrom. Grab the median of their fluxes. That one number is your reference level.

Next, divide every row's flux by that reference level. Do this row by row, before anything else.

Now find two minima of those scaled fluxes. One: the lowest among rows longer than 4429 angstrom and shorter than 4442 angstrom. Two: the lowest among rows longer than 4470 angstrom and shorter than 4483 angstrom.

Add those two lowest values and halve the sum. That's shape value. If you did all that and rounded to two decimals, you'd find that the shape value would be 0.90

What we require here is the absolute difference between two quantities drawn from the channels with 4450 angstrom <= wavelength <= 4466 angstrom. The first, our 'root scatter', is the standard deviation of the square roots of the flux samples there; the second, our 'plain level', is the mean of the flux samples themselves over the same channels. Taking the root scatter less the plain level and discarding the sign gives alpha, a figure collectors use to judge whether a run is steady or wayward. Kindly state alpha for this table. 18.4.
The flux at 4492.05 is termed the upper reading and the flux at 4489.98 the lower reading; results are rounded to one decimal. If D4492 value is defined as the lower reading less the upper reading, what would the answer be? -3.3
